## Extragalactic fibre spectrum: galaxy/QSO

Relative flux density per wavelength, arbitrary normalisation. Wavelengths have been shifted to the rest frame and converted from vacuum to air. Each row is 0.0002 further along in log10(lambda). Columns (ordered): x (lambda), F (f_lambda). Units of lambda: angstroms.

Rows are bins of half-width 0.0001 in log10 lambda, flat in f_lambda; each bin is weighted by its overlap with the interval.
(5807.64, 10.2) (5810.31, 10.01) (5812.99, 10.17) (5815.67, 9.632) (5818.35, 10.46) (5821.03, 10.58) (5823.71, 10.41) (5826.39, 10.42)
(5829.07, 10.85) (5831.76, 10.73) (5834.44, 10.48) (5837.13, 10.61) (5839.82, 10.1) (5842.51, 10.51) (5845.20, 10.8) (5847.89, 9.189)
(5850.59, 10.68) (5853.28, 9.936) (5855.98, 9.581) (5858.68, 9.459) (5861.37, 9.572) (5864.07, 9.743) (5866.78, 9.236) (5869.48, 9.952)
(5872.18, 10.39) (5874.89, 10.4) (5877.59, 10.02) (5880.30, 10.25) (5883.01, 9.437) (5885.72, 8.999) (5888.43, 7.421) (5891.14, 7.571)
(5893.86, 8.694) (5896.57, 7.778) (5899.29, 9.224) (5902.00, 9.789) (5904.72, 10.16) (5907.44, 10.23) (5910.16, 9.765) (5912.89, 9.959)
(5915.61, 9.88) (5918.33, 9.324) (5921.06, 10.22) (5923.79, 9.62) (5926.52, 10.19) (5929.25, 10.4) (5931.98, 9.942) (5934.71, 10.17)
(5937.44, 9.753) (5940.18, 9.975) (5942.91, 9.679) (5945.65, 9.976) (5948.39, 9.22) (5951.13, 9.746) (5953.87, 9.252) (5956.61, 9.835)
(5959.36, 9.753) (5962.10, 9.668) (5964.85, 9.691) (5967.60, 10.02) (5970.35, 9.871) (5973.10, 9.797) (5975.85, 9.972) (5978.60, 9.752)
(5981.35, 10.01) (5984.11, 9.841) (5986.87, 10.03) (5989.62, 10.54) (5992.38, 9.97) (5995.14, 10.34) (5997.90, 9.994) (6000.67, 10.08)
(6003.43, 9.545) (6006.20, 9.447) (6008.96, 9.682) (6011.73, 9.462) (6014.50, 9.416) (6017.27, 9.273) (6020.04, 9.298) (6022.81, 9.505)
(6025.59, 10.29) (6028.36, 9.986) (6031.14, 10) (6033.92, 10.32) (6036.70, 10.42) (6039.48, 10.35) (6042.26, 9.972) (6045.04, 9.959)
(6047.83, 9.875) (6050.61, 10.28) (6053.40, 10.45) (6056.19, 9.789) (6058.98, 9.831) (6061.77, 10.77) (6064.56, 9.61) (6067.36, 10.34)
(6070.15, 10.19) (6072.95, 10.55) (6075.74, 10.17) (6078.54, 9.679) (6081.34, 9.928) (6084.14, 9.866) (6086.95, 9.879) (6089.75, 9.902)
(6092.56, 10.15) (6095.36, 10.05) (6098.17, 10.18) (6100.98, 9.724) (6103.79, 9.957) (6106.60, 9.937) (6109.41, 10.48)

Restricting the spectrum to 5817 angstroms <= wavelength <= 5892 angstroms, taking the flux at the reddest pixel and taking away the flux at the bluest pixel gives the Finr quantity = -2.9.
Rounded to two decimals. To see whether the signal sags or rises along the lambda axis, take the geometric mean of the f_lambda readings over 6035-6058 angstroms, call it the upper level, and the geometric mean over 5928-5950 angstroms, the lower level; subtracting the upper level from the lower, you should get -0.25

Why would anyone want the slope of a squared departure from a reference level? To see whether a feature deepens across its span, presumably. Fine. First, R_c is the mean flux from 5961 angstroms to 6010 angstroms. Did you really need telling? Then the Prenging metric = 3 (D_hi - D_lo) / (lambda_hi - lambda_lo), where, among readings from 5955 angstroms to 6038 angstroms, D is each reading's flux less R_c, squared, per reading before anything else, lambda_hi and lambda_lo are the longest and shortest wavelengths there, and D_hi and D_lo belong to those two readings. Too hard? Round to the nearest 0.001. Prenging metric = 0.010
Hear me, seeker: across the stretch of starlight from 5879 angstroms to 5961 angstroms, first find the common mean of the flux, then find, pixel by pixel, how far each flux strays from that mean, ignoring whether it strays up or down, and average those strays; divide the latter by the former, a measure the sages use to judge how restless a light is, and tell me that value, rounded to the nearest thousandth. 0.059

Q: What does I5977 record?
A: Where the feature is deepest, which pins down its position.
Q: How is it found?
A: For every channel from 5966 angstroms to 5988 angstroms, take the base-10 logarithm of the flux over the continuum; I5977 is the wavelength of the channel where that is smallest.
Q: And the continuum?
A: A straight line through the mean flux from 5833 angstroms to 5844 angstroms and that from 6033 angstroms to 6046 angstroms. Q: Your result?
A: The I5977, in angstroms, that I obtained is 5978.60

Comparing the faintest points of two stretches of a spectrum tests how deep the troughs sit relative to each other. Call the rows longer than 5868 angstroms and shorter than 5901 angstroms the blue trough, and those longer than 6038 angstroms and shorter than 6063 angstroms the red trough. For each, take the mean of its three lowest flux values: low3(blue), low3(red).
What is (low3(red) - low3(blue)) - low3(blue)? -5.3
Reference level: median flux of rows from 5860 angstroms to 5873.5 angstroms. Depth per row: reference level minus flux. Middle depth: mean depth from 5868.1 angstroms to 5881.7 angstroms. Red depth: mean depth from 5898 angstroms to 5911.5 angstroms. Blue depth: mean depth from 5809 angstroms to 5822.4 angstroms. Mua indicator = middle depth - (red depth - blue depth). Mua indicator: -0.8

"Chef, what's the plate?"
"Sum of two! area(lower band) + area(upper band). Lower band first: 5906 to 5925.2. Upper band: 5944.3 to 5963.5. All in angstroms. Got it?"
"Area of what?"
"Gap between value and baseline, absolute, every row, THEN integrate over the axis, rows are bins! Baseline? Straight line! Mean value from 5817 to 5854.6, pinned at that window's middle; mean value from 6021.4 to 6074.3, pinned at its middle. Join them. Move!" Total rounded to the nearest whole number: 20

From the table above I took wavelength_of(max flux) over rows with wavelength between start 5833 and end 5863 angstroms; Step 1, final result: 5845.20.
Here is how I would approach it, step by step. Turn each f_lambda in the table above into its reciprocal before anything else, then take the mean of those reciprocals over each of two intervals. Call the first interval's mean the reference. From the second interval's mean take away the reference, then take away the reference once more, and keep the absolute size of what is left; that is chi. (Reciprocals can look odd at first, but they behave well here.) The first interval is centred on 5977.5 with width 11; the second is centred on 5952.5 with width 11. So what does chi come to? 0.097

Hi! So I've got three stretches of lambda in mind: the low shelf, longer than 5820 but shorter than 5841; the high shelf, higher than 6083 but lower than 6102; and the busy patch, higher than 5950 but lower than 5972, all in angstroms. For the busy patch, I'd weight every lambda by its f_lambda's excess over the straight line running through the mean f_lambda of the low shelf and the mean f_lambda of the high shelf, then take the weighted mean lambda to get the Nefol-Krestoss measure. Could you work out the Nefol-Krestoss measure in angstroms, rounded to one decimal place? 5959.2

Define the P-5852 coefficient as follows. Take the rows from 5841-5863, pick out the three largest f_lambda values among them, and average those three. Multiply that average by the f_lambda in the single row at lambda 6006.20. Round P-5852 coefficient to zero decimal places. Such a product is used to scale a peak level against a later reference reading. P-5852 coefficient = 101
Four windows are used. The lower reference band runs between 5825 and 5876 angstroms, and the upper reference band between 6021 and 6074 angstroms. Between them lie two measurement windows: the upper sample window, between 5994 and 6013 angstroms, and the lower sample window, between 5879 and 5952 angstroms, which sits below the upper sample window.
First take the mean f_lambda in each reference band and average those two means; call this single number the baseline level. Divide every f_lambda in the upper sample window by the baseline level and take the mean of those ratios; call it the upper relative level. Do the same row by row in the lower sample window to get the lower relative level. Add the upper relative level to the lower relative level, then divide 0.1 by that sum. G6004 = 0.0524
